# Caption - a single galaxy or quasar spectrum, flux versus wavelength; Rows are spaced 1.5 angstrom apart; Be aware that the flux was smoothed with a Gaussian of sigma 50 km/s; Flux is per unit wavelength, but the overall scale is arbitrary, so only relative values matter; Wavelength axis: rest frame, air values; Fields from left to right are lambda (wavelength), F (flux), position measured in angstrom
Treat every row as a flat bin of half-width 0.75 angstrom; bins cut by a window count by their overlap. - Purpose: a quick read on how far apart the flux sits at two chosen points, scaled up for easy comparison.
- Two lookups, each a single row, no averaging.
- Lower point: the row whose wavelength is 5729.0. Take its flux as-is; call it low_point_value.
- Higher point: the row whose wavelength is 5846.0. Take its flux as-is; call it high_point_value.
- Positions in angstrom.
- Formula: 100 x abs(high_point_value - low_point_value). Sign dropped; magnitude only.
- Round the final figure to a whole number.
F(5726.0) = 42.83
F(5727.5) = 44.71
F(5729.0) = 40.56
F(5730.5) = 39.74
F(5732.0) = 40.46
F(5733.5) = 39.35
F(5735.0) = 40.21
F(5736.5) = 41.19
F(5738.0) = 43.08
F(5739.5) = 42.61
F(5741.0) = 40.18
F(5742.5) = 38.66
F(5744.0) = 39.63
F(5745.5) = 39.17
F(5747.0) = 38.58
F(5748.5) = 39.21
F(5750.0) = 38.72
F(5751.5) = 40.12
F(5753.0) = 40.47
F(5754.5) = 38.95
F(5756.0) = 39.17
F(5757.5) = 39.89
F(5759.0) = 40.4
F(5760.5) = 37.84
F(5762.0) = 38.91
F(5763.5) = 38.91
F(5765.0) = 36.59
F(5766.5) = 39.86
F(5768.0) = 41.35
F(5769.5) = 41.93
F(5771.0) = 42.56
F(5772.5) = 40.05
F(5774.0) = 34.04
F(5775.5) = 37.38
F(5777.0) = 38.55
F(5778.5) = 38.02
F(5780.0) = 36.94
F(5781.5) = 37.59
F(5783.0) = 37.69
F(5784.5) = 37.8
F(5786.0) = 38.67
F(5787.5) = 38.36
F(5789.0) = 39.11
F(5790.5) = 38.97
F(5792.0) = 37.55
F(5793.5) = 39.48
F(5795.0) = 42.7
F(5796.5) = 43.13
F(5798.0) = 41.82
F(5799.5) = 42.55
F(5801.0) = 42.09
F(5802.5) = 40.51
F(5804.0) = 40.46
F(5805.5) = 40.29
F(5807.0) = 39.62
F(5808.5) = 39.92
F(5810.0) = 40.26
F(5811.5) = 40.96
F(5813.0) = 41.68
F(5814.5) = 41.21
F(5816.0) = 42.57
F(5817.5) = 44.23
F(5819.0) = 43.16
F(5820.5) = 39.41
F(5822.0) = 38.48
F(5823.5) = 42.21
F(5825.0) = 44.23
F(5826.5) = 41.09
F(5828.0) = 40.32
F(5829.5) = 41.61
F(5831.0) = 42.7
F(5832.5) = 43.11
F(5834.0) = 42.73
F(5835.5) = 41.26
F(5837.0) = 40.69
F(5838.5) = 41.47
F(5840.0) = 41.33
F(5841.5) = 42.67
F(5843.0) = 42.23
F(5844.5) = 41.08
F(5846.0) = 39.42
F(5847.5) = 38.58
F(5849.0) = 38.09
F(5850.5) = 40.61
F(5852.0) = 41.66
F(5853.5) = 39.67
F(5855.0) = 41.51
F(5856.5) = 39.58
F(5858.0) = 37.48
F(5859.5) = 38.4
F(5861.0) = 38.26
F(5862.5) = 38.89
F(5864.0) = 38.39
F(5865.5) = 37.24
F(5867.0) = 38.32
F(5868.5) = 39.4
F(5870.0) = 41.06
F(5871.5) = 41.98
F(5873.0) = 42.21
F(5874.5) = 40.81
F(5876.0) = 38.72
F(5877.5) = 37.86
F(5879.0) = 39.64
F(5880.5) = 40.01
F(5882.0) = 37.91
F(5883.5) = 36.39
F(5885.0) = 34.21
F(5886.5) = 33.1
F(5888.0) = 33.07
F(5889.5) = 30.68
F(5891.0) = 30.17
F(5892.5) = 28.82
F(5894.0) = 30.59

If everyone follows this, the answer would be 114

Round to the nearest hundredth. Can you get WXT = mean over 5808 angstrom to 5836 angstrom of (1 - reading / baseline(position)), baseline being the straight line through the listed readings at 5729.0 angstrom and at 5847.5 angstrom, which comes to -0.07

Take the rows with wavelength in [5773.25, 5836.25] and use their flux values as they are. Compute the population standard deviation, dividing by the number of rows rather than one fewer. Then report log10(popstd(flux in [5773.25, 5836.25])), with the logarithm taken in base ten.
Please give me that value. 0.35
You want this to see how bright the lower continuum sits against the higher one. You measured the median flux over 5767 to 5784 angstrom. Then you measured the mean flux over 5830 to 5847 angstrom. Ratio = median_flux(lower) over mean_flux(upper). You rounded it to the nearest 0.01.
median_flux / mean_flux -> 0.91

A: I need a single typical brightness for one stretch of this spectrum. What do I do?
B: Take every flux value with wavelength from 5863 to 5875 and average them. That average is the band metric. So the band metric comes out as 39.9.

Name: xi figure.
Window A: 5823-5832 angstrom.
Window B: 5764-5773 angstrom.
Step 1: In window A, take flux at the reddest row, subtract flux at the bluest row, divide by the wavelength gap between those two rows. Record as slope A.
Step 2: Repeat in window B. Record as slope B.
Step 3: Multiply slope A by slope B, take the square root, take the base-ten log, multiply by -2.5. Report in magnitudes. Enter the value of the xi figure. 1.9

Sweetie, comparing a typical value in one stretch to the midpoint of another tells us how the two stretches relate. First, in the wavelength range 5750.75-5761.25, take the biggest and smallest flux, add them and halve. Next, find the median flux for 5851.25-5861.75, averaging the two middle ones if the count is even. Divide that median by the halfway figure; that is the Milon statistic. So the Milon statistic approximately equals 1.01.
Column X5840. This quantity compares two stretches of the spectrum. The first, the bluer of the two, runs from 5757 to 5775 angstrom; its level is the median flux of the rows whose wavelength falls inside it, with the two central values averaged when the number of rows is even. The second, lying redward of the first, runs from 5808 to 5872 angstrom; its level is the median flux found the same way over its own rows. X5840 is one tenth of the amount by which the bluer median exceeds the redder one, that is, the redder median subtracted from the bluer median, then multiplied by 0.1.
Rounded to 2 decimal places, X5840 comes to -0.12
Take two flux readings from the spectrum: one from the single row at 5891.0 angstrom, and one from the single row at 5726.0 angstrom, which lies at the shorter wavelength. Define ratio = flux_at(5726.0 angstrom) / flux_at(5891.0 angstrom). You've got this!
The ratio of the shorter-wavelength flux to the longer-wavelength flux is 1.42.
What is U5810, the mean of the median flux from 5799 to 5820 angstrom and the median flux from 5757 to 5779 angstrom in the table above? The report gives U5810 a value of 40.0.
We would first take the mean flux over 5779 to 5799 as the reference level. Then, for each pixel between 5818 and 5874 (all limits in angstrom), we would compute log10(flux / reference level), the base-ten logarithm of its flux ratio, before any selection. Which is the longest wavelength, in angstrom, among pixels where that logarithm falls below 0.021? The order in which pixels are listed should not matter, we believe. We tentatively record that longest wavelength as 5870.0 angstrom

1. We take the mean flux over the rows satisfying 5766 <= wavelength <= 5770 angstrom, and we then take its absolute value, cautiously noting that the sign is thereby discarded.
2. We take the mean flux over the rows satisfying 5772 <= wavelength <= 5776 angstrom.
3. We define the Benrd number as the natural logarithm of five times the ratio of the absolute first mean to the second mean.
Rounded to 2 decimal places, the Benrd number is 1.71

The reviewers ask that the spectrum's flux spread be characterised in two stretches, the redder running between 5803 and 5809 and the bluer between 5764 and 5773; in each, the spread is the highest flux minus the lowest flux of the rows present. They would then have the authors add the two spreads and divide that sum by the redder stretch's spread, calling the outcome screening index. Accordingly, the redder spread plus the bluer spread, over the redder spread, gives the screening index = 8.1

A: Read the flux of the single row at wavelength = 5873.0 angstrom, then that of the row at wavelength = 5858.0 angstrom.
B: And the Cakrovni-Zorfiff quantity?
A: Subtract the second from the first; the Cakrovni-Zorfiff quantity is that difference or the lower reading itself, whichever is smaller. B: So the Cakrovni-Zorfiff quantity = 4.7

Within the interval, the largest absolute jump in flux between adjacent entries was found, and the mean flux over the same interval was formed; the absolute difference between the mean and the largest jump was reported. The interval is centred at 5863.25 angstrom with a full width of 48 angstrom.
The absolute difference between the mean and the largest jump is 36.8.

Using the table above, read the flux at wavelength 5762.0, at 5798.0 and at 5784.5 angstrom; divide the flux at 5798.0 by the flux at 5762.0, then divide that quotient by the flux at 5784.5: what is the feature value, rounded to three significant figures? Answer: 0.0284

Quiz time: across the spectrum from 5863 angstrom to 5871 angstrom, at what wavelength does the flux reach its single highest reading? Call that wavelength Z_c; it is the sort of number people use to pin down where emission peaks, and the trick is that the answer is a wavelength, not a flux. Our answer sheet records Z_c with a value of 5870.0 angstrom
